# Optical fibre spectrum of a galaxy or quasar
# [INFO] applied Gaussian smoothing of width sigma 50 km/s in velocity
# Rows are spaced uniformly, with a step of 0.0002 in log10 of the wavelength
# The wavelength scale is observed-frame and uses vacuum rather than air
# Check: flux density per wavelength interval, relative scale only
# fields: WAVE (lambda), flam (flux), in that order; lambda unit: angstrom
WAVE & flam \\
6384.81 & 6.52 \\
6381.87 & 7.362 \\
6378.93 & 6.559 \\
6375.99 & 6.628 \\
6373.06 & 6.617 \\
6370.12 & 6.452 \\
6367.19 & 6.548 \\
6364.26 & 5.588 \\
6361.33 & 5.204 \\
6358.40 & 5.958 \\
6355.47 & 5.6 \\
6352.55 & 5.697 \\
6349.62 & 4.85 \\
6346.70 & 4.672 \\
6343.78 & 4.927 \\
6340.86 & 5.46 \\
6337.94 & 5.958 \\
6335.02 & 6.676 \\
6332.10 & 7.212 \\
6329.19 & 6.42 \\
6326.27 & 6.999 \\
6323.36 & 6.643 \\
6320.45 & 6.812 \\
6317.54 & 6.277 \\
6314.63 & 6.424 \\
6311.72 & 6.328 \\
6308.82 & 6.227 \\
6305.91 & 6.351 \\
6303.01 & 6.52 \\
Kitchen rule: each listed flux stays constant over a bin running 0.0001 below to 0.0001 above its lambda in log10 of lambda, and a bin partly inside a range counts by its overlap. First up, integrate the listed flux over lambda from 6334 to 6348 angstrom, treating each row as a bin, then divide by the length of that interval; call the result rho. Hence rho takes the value 5.5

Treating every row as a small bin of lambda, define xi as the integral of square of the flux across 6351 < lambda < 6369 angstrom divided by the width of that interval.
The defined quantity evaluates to 34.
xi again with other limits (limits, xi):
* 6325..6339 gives 45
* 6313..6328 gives 44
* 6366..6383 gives 45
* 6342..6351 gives 23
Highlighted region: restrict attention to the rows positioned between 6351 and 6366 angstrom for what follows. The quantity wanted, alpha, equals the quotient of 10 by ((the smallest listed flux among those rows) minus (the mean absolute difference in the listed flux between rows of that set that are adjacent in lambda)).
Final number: 2.1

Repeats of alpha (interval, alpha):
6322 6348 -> 2.4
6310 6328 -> 1.7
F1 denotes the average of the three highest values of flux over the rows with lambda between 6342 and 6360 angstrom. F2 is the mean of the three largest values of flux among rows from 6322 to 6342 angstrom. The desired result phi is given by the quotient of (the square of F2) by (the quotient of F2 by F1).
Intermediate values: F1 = 5.75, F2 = 6.96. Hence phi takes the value 40.0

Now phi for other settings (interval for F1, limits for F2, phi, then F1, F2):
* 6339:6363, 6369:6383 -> 39.5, 5.75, 6.87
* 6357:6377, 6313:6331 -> 45.0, 6.60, 6.82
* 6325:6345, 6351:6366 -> 40.0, 6.96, 5.75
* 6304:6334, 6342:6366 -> 40.3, 7.01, 5.75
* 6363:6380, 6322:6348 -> 46.0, 6.60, 6.96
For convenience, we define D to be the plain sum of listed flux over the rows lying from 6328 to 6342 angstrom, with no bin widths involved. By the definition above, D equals 31.7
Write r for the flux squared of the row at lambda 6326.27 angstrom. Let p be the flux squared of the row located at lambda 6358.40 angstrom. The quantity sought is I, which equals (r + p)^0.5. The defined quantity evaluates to 9.2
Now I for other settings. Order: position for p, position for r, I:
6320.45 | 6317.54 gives 9.3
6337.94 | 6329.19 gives 8.8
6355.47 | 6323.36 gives 8.7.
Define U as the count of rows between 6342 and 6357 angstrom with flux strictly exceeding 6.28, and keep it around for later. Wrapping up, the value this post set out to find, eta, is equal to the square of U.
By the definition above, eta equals 0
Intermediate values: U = 0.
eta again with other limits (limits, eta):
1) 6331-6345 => 4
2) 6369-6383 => 25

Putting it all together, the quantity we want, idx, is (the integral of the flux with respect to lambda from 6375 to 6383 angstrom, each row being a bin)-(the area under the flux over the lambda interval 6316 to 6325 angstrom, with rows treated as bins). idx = -5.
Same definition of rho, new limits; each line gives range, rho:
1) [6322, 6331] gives 6.7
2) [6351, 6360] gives 5.7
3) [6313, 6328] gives 6.6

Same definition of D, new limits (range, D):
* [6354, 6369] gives 28.9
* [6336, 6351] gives 25.9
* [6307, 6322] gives 32.1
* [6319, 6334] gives 34.1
